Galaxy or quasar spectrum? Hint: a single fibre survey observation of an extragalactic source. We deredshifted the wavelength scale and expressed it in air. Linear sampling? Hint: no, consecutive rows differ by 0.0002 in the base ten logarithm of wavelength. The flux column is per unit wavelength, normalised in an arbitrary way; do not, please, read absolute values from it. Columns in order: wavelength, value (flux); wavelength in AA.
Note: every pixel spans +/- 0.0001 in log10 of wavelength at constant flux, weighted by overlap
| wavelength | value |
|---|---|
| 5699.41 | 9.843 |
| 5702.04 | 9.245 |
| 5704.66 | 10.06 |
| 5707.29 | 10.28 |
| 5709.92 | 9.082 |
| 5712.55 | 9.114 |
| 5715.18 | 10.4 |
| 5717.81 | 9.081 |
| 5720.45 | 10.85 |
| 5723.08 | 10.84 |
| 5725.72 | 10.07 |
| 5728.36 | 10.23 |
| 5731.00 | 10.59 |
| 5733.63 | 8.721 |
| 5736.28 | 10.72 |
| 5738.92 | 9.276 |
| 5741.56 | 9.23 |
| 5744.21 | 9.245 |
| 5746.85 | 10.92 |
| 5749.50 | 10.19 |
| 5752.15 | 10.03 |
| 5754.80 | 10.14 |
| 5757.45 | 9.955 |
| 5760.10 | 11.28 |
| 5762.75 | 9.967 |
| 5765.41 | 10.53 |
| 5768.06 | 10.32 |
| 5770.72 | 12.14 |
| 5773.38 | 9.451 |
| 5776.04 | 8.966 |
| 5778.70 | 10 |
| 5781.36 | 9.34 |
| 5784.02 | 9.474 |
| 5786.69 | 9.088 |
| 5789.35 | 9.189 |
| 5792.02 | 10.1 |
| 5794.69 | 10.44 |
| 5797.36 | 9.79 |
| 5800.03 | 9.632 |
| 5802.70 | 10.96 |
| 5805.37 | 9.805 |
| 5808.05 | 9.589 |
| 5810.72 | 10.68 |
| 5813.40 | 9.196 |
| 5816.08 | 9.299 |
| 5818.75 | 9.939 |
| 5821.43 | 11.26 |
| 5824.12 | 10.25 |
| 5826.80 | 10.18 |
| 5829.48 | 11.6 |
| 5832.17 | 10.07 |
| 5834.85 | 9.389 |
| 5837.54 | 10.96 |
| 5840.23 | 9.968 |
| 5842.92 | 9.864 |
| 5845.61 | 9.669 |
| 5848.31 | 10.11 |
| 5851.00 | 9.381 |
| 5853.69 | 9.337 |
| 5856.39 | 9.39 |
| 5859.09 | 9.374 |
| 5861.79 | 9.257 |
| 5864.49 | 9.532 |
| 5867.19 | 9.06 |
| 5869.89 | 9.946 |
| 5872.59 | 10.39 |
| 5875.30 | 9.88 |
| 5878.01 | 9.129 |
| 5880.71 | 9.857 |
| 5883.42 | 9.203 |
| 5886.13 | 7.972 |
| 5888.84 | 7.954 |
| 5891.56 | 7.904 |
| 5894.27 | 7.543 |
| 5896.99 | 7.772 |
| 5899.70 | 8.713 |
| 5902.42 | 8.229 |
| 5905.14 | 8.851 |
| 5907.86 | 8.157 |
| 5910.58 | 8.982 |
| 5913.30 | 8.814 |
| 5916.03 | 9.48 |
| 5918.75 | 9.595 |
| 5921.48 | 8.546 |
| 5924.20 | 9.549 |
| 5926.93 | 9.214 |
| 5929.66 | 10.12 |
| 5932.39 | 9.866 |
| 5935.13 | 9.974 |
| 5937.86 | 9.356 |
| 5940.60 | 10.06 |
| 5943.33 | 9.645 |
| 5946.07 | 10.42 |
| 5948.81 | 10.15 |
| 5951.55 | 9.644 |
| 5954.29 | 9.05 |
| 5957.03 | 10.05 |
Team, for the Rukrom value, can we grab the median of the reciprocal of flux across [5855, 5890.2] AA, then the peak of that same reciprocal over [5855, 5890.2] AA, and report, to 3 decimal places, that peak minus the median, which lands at 0.019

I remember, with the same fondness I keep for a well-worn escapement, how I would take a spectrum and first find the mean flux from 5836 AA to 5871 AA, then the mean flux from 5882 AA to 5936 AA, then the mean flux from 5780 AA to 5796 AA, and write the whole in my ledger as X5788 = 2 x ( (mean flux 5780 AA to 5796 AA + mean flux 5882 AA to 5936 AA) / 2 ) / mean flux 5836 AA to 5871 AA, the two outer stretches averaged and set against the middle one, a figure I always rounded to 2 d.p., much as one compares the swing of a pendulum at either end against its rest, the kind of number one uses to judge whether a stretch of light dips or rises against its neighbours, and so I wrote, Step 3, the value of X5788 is 1.90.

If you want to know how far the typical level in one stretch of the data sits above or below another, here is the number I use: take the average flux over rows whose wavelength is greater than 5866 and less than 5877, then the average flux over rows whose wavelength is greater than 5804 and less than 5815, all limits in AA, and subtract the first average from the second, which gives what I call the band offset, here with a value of 0.0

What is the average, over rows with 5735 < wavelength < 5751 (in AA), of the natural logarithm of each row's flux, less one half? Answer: 1.79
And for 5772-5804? 1.77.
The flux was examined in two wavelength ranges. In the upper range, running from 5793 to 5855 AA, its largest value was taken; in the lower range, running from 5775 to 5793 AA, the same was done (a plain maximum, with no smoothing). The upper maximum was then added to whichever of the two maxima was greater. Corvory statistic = 23.2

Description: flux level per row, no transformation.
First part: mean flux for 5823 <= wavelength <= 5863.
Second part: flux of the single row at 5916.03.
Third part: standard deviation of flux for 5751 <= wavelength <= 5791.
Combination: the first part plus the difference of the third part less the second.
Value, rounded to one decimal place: 1.3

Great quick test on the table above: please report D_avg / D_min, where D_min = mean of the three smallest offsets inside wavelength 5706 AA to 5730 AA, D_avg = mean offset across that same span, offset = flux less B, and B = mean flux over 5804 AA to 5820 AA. -0.4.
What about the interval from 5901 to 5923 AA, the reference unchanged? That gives 0.6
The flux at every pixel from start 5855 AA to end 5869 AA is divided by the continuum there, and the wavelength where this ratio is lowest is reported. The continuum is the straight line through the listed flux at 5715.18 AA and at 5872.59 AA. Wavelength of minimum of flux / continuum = 5867.19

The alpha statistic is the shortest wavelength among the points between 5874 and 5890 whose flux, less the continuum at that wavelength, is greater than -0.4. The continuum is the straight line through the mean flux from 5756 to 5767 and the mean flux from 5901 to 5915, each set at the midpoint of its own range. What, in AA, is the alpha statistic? 5875.30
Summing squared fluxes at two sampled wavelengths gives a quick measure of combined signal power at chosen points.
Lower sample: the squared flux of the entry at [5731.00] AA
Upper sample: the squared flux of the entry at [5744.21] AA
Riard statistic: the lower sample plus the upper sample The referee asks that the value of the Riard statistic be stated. 198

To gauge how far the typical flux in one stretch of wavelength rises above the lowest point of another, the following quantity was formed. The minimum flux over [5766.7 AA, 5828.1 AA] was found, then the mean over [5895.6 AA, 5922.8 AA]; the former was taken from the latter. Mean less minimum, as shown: -0.3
